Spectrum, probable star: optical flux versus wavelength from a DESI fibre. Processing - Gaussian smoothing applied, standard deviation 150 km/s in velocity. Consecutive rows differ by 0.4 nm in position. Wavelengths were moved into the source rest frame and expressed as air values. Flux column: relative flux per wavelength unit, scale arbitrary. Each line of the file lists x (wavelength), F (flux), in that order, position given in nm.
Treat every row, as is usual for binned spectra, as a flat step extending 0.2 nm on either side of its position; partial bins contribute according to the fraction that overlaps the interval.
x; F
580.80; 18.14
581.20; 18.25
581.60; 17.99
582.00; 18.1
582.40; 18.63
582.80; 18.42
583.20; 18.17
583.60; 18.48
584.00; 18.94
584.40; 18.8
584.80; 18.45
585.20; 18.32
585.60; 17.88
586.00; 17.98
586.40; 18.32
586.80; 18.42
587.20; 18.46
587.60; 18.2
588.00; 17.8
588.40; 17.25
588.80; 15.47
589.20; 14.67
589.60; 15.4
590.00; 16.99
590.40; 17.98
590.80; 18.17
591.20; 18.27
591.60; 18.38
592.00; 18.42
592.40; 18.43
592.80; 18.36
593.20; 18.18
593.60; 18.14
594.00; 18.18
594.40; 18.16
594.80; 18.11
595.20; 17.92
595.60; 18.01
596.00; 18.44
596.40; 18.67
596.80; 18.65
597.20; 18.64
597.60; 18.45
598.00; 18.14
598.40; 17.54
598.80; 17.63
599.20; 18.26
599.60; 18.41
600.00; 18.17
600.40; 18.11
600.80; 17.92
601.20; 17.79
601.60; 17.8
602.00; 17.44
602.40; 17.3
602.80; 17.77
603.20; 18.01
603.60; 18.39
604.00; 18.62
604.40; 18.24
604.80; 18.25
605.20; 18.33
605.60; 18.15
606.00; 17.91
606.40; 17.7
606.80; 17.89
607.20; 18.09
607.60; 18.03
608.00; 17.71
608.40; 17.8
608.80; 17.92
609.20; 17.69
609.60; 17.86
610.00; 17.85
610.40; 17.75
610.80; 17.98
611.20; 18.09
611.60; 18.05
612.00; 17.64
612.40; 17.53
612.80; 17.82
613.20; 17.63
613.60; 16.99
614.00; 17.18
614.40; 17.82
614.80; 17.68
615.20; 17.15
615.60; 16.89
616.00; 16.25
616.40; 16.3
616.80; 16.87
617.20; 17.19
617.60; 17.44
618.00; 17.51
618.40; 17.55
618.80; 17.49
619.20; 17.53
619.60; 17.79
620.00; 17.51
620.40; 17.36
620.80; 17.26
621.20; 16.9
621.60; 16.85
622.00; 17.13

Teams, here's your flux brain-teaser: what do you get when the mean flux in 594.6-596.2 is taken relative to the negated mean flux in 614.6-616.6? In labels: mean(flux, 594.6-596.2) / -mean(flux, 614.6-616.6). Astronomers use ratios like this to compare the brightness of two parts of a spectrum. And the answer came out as -1.08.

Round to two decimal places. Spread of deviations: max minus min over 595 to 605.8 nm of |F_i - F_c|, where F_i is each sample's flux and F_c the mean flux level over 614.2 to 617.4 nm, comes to 1.37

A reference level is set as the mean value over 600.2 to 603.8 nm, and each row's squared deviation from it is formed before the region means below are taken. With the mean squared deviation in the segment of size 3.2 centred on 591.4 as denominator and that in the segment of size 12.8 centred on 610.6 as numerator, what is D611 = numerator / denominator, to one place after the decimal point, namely 1.0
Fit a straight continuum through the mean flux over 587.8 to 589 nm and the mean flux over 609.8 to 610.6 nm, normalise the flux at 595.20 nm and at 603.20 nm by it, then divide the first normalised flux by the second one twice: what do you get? 0.986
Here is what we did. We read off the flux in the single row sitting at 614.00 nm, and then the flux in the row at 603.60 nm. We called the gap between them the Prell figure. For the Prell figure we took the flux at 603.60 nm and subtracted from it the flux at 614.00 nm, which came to 1.2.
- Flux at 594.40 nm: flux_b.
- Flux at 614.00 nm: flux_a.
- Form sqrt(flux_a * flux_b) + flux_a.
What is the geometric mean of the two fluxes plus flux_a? 34.8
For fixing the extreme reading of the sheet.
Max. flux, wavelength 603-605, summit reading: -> 18.62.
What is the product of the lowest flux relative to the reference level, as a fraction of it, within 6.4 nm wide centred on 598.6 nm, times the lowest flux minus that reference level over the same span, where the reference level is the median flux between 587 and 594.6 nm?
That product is -0.6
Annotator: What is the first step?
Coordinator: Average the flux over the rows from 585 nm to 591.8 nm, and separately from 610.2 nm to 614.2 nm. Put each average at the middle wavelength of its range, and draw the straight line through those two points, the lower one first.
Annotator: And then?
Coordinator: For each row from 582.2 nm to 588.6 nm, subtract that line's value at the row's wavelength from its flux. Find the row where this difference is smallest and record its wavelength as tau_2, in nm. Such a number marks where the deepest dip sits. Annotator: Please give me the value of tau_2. 588.40 nm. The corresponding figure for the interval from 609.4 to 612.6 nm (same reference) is 612.40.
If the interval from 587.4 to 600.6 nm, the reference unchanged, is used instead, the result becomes 589.20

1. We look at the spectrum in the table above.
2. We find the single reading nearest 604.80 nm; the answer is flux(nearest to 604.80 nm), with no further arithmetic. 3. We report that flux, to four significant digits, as 18.25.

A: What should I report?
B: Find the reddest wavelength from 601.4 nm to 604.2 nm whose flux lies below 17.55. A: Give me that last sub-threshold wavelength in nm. 602.40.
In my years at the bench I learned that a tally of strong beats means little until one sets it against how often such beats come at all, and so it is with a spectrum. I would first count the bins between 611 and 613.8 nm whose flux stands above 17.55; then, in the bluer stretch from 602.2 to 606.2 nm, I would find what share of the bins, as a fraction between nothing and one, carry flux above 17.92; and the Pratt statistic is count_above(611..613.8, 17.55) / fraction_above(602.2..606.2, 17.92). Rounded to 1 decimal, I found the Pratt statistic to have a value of 7.1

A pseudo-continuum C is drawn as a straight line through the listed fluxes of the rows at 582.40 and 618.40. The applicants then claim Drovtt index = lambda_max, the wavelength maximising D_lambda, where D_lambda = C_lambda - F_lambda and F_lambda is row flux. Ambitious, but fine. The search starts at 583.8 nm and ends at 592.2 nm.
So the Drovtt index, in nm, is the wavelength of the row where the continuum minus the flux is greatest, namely 589.20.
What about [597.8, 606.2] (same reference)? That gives 602.40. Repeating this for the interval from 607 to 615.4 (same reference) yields 613.60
